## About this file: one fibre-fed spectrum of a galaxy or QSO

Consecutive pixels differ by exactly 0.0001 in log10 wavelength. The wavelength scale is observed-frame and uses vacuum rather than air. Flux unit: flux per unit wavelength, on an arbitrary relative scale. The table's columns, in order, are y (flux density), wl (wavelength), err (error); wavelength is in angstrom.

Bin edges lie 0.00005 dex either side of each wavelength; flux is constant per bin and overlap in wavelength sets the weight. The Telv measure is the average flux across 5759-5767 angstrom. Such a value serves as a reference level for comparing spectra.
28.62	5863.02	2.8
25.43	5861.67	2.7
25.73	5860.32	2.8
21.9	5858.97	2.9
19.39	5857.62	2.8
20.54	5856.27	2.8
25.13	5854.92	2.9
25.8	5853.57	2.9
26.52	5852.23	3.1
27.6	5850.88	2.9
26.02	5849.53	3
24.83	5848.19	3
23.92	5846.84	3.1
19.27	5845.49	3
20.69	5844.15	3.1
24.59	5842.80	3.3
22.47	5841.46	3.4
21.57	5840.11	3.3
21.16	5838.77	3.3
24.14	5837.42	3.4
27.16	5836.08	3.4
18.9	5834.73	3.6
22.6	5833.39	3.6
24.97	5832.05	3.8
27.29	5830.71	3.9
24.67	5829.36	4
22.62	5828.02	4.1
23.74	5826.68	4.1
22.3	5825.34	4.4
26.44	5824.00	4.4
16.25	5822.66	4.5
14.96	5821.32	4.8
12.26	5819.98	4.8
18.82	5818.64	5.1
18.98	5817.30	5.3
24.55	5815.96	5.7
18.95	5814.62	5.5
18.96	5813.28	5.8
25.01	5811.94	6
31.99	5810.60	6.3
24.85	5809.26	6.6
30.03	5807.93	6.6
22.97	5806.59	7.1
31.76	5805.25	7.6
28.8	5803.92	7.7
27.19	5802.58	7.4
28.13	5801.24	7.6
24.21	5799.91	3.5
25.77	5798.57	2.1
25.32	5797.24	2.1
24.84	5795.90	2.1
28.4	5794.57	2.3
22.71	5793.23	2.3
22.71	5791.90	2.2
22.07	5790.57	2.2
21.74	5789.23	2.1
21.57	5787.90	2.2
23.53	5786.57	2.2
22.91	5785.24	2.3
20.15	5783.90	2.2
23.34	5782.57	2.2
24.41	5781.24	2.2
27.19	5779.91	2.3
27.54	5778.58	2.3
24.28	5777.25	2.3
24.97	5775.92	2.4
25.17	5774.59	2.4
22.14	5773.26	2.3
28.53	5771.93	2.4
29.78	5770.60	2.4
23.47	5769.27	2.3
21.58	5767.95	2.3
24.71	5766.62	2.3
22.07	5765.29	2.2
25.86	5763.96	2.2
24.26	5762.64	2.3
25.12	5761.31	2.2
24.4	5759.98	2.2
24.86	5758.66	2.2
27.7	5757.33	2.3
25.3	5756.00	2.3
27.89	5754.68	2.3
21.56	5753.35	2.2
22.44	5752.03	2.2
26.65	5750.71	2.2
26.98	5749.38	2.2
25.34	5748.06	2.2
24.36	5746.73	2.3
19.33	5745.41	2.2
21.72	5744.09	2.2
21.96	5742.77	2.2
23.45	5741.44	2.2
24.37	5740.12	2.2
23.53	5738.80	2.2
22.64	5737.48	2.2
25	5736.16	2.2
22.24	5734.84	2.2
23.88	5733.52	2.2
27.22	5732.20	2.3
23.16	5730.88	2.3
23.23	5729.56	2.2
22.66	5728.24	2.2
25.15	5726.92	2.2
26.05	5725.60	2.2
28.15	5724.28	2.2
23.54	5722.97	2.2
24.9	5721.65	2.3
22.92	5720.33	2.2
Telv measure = 24.4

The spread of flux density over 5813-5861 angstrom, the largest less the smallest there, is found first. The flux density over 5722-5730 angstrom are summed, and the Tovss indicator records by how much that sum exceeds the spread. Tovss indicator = 133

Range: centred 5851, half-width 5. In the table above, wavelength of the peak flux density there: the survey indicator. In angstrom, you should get 5850.88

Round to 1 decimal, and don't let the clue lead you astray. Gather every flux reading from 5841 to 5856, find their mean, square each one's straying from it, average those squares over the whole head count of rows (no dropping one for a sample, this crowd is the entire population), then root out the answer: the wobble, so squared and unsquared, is 2.4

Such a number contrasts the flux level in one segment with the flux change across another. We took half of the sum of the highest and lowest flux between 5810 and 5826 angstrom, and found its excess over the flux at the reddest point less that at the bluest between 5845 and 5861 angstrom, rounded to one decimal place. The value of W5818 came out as 15.7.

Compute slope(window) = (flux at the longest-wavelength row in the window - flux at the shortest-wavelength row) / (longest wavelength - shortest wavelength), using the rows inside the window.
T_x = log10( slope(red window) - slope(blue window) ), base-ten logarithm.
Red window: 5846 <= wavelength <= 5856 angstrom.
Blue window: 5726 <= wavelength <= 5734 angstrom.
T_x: -0.47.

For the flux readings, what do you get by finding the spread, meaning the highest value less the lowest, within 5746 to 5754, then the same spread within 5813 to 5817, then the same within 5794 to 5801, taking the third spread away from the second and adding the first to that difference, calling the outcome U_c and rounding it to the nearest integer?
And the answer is 7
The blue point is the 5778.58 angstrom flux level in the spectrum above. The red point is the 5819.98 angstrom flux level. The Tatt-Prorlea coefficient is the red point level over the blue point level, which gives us 0.45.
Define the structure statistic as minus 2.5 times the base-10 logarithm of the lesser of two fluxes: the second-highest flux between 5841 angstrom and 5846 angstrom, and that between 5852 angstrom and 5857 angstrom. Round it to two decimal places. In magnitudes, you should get -3.38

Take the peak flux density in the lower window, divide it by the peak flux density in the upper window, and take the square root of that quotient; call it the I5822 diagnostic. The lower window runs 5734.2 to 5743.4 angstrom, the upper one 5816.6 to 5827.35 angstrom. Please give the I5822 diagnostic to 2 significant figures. 0.97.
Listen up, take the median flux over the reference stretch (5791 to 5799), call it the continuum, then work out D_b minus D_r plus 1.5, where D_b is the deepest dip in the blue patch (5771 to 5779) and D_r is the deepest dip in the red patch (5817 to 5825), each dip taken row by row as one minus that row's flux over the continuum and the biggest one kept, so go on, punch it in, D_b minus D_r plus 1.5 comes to 1.11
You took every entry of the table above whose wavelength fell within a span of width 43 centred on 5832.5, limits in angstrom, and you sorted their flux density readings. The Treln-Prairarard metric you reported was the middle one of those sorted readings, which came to 23.2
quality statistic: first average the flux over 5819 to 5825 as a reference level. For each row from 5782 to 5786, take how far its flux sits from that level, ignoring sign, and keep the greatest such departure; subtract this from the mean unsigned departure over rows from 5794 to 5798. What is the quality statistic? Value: 2.8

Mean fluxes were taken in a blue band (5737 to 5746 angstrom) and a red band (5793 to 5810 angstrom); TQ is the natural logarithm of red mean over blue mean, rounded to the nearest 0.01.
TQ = 0.17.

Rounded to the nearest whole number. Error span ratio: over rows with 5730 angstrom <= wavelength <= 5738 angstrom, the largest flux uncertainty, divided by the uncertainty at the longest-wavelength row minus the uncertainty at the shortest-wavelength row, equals -23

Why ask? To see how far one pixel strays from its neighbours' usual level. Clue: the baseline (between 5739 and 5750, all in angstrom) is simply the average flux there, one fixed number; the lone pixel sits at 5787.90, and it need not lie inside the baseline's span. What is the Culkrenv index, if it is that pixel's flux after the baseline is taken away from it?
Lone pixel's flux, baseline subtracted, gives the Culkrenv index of -2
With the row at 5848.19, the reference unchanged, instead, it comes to 1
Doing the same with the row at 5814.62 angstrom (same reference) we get -4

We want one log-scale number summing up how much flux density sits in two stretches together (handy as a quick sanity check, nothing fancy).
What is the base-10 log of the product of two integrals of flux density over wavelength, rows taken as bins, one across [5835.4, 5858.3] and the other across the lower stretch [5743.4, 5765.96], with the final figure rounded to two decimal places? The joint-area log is 5.47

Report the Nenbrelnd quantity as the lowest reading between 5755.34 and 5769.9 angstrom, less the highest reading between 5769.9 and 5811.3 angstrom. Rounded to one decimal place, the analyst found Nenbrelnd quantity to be -10.4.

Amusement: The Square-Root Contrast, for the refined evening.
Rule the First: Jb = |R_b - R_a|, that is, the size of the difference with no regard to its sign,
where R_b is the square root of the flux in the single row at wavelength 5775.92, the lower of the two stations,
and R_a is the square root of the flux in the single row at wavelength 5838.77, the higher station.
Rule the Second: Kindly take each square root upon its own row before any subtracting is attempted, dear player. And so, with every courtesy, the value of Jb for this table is 0.40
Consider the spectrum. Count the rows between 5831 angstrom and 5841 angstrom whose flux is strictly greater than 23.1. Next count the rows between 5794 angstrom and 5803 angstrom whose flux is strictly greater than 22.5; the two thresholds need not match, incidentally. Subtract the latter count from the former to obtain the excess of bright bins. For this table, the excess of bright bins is -4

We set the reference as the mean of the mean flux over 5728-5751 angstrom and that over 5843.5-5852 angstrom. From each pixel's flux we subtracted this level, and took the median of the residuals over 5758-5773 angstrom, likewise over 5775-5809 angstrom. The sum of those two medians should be 2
